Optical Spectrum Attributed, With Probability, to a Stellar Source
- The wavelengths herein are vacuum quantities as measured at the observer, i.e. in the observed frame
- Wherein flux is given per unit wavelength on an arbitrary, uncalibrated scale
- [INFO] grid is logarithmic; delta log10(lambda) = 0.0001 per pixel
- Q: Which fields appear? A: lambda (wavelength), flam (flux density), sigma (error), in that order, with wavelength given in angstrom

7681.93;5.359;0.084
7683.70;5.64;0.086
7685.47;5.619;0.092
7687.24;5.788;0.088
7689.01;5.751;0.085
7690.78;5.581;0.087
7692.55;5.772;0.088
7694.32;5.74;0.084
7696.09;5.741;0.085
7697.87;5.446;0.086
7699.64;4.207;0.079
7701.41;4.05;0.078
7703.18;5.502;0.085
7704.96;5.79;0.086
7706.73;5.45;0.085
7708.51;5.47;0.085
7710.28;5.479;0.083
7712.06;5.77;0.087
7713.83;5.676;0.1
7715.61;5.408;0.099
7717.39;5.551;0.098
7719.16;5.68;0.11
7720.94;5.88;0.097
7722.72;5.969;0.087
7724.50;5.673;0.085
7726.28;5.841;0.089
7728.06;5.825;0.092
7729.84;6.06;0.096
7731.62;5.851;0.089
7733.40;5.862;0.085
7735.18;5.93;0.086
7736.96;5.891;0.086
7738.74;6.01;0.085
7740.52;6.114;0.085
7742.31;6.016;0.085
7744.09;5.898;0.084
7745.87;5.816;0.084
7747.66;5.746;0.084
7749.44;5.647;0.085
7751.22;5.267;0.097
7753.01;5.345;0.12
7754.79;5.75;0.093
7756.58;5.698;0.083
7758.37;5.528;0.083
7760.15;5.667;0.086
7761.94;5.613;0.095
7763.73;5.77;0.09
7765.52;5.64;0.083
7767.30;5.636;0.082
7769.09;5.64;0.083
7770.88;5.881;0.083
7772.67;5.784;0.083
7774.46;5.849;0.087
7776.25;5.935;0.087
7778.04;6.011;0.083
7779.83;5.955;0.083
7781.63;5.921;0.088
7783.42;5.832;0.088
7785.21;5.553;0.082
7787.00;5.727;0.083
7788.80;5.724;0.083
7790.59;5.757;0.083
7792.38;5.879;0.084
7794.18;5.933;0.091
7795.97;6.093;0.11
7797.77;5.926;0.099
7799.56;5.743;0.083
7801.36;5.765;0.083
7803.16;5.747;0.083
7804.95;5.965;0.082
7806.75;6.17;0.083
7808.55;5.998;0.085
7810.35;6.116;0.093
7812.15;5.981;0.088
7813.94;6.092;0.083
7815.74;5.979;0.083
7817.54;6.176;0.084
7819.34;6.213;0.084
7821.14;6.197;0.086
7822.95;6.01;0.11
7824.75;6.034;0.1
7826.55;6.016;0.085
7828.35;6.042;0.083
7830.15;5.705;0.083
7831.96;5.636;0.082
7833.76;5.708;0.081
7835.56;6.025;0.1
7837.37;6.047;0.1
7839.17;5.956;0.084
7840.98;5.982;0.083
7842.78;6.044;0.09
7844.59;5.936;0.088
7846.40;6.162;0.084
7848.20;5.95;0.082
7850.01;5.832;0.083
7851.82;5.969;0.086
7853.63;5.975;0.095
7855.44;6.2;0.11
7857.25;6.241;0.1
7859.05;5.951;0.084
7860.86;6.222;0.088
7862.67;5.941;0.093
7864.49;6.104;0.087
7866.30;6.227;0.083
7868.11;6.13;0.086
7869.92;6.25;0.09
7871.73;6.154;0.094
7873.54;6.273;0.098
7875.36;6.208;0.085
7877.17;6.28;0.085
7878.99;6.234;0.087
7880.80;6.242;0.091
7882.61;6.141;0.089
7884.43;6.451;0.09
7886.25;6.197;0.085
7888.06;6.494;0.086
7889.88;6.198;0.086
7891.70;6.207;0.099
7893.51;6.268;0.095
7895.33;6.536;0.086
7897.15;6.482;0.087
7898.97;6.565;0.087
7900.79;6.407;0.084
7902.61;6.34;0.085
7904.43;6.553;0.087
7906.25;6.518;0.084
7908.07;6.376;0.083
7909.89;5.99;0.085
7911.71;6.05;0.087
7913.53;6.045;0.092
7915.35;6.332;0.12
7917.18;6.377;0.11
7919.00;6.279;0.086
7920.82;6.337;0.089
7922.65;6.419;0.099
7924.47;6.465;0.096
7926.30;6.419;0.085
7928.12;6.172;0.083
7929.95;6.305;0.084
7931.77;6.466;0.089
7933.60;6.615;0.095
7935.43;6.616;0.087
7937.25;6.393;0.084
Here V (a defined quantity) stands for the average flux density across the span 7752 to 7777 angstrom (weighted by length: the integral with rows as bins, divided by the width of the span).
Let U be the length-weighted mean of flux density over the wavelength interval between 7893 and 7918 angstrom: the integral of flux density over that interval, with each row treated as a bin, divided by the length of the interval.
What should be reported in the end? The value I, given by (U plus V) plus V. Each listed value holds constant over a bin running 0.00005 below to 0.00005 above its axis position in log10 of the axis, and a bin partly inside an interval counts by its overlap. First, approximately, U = 6.35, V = 5.69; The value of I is 17.7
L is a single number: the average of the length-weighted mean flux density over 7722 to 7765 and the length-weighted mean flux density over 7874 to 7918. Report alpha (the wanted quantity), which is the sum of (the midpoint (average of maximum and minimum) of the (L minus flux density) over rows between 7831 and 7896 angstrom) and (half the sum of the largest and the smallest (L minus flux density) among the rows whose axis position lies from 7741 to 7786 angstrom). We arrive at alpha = 0.4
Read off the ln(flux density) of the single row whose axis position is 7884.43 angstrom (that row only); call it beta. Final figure 1.86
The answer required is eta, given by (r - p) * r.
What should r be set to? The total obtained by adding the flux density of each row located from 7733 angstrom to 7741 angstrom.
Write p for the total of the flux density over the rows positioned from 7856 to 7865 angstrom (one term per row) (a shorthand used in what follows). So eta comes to -19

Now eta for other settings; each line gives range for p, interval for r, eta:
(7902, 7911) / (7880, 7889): -8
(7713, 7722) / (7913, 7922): 100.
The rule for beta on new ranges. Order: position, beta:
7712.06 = 1.75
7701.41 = 1.40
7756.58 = 1.74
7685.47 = 1.73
